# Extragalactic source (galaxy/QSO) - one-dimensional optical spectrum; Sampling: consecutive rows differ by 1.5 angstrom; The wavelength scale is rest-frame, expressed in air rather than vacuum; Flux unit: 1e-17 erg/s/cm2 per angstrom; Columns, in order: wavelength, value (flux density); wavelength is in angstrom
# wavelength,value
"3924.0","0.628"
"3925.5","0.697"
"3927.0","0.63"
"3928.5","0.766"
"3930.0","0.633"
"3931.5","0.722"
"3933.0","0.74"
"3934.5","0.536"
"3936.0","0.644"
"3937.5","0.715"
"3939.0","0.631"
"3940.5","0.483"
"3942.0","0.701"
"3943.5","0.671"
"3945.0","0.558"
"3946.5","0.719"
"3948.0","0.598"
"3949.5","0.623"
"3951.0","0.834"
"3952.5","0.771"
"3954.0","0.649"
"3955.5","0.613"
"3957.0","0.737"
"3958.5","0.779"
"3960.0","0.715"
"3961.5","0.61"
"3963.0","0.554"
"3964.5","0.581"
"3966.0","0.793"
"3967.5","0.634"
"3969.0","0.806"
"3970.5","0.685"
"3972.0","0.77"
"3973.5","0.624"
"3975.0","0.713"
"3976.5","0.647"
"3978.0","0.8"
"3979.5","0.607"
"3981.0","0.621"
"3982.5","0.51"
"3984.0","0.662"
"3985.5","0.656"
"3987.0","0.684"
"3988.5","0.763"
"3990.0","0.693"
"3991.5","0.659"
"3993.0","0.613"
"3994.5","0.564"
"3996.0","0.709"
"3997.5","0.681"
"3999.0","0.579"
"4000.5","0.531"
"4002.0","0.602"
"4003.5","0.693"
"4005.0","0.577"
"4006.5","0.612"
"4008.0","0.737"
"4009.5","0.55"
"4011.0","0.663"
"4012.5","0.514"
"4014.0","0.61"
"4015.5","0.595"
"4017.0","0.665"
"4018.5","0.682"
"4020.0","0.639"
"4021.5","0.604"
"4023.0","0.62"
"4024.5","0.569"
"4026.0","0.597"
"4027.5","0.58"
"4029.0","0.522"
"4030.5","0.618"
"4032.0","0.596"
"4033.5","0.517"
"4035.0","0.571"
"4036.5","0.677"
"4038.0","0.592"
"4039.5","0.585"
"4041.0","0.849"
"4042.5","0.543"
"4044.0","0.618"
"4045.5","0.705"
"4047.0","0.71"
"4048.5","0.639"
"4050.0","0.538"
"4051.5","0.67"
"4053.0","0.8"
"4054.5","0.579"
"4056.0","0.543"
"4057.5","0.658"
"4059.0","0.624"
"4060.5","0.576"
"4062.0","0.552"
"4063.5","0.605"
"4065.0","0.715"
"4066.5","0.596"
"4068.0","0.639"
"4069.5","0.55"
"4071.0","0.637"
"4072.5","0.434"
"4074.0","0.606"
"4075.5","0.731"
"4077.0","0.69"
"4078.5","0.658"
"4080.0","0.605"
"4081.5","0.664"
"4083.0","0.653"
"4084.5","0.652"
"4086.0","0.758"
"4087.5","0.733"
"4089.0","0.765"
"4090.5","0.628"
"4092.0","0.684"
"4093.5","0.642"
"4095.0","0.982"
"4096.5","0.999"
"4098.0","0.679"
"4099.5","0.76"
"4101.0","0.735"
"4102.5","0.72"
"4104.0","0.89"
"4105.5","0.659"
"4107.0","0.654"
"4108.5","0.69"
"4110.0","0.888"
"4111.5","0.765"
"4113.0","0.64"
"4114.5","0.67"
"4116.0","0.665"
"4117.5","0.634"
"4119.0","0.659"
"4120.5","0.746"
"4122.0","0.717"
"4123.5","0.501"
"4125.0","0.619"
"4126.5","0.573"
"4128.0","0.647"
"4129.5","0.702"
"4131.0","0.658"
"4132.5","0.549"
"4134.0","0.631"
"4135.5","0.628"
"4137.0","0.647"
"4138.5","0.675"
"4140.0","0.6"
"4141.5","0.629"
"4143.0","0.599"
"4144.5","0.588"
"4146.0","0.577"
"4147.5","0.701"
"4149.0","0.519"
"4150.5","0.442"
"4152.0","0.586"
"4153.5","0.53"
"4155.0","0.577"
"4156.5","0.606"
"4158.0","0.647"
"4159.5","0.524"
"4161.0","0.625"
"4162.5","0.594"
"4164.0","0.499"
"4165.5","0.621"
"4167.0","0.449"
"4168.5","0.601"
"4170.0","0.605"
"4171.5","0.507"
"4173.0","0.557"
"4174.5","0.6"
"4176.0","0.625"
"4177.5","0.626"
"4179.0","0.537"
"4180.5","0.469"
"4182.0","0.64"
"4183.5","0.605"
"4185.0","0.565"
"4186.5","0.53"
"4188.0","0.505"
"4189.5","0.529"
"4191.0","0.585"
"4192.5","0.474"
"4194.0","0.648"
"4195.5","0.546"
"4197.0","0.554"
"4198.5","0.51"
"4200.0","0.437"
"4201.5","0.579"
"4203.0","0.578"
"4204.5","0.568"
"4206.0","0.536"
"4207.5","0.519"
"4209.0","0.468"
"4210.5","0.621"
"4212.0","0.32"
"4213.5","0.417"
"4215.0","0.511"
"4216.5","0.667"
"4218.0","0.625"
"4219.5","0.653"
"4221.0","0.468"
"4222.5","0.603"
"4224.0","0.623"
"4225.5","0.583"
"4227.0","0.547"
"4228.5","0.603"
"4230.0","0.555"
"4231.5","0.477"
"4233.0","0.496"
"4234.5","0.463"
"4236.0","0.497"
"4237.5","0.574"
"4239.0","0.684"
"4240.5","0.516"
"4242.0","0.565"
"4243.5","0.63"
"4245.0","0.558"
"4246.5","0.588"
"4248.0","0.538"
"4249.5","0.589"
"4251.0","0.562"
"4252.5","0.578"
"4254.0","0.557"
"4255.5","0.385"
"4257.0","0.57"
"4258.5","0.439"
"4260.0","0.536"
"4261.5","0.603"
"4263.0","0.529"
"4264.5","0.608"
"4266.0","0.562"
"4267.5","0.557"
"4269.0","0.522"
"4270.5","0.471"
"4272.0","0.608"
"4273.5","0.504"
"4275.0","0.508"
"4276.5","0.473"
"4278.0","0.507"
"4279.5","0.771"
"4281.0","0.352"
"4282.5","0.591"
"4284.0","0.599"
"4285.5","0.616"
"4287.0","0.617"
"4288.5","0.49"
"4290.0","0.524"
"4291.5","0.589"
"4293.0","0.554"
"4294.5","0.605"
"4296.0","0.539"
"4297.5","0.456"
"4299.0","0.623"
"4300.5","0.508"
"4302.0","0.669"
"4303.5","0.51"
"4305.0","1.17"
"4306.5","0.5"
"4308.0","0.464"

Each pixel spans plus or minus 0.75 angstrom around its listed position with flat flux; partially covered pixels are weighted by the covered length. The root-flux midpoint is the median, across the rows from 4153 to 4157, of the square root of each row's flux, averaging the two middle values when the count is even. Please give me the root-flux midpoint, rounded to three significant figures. 0.760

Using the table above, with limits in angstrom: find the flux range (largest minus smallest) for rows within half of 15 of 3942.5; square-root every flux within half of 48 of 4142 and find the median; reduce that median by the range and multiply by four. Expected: 2.19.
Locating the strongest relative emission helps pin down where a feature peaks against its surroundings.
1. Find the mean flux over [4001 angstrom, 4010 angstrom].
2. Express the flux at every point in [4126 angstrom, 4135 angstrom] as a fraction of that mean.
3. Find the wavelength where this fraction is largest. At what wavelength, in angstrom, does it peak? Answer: 4129.5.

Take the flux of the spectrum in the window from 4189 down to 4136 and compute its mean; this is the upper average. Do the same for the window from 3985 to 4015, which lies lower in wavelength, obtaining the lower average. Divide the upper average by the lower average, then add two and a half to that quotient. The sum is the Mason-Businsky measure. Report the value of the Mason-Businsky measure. 3.41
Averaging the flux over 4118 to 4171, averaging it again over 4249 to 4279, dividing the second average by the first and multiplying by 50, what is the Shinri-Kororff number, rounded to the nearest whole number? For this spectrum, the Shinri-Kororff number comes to 44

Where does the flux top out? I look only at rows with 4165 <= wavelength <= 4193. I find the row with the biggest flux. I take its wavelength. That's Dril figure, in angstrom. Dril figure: 4182.0 angstrom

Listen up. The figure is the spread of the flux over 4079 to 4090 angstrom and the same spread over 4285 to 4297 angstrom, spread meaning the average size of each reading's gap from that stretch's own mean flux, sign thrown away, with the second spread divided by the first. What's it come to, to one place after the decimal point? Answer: 0.8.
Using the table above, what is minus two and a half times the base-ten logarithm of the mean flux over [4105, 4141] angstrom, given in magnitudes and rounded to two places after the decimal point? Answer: 0.45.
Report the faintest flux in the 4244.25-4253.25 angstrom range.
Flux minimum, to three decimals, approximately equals 0.538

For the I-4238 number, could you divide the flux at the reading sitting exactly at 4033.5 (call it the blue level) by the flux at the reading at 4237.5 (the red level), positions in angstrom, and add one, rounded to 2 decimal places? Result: 1.90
